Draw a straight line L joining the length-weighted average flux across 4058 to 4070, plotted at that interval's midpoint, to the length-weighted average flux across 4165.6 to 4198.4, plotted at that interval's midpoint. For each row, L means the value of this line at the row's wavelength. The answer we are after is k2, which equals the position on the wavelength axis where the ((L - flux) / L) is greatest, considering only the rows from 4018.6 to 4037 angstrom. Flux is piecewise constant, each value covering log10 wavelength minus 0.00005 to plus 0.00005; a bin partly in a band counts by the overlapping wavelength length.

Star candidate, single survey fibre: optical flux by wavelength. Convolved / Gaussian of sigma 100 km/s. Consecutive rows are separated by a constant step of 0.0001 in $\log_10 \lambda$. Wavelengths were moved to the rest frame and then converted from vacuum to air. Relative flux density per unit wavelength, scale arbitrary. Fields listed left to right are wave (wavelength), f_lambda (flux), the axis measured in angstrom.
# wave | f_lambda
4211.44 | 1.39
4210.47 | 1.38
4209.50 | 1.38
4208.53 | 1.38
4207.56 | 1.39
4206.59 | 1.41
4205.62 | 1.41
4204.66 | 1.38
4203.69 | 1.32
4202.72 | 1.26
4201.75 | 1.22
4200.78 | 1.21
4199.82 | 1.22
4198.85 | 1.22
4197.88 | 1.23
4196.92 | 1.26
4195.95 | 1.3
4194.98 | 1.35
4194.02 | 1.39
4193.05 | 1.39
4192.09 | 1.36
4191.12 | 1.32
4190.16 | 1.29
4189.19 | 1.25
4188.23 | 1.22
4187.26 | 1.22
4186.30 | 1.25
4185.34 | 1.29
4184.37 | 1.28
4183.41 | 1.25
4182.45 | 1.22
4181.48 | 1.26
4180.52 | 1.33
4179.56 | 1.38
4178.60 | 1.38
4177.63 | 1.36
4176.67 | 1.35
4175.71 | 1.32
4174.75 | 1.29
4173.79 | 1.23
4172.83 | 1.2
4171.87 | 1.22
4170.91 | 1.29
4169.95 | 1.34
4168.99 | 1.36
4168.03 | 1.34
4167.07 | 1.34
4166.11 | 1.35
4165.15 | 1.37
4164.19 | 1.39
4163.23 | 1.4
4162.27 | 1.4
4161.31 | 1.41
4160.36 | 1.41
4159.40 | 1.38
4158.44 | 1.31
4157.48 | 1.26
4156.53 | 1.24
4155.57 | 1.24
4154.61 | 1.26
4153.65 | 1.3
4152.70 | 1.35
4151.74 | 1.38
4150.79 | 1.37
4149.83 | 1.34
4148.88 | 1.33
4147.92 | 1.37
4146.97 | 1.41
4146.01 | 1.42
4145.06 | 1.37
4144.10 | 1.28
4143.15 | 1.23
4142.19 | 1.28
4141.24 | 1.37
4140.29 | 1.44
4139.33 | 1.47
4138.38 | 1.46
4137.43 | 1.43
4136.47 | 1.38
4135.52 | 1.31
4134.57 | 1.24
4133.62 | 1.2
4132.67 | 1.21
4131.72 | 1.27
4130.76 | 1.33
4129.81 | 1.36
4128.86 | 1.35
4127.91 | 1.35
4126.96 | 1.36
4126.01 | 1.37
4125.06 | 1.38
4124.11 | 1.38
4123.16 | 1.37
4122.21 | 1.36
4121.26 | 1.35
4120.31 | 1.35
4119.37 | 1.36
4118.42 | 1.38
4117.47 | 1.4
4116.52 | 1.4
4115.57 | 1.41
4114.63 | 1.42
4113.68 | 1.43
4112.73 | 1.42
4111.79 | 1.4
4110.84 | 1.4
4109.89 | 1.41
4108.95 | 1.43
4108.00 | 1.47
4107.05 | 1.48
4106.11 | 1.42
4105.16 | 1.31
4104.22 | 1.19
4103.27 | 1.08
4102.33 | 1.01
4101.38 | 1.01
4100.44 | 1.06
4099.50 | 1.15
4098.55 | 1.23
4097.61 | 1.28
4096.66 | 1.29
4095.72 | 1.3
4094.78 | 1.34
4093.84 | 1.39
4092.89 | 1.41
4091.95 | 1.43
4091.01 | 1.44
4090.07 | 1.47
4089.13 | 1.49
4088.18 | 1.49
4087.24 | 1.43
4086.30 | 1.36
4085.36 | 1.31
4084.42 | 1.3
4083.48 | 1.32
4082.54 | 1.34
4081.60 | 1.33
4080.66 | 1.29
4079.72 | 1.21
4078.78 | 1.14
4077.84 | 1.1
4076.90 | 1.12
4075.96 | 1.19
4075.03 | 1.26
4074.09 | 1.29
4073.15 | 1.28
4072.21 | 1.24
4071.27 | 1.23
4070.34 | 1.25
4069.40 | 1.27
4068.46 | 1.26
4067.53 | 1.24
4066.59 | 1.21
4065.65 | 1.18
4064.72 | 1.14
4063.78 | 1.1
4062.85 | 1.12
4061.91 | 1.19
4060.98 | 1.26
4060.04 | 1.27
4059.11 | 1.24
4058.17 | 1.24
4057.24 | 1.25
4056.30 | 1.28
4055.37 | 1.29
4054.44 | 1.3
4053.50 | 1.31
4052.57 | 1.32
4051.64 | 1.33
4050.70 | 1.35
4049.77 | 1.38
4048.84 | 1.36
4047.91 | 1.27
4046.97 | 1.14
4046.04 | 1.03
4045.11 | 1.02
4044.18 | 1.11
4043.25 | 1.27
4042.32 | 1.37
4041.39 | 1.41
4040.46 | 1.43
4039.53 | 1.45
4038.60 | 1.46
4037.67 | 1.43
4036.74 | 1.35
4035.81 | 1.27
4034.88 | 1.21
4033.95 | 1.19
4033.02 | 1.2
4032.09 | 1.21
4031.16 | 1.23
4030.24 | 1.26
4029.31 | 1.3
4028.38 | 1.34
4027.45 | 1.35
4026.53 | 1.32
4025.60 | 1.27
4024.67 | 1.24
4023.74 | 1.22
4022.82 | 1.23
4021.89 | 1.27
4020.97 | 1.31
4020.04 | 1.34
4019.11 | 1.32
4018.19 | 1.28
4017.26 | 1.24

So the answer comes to 4033.95 angstrom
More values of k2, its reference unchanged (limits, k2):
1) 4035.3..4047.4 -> 4045.11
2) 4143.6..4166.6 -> 4156.53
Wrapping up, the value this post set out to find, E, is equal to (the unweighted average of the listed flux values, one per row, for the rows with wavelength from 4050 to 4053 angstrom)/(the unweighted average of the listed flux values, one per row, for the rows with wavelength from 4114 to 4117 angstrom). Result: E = 0.95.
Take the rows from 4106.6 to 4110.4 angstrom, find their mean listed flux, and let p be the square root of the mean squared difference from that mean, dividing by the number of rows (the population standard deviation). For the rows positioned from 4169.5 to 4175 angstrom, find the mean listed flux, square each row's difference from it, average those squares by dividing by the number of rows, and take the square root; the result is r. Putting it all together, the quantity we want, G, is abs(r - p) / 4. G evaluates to 0.005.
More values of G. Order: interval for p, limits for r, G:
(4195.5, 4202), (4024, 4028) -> 0.003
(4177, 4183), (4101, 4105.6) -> 0.014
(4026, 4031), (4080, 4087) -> 0.002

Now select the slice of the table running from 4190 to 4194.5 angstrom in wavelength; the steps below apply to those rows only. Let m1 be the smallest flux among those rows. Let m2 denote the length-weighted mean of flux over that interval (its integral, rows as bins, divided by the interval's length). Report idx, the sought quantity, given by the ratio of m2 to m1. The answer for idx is 1.05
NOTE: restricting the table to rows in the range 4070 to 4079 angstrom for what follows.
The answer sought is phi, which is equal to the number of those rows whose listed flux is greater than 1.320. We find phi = 0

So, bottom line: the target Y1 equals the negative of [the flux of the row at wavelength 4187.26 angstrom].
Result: -1.22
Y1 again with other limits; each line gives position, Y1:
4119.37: -1.36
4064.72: -1.14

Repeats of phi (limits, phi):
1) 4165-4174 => 6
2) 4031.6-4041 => 5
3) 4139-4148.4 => 7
